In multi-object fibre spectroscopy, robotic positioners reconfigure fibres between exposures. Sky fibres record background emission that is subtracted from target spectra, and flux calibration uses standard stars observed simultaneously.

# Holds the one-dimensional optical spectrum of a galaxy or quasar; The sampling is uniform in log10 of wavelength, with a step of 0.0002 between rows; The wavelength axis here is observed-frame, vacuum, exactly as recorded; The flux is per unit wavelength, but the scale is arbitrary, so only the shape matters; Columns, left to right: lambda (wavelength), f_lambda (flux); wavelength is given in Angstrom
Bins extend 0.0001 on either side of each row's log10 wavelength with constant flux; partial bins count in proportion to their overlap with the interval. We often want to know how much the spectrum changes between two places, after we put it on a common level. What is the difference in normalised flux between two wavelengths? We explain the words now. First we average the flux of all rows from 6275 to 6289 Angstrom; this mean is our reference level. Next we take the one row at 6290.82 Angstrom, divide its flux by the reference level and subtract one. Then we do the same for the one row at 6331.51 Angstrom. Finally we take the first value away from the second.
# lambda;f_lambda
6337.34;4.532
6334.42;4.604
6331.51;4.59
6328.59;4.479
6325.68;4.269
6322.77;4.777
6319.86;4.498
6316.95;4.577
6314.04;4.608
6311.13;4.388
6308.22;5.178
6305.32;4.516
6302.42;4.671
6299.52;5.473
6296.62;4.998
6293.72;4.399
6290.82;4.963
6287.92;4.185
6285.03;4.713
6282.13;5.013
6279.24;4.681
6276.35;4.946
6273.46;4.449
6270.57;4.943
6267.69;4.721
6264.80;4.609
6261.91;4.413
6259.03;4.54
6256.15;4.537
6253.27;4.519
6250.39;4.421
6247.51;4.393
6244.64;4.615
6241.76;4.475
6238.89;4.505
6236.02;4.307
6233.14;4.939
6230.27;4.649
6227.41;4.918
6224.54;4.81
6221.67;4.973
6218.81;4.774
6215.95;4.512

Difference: -0.08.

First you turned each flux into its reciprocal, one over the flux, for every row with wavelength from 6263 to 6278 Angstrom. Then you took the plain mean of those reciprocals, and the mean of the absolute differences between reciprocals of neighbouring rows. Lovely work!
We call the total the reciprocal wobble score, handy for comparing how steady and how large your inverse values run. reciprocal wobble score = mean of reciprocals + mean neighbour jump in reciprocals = 0.227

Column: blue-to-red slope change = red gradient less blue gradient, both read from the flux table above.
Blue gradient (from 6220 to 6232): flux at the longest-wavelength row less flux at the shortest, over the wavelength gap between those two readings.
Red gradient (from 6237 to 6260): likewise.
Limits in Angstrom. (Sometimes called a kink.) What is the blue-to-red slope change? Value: 0.039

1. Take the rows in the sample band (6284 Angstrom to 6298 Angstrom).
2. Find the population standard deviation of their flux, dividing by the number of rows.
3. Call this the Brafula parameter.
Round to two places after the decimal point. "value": 0.32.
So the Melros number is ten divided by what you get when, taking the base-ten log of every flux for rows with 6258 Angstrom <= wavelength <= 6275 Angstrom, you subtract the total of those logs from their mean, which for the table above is -3.01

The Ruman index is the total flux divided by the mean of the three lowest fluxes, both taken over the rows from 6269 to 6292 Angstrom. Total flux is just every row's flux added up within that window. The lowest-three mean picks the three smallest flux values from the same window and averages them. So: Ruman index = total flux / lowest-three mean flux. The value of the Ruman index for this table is 8.5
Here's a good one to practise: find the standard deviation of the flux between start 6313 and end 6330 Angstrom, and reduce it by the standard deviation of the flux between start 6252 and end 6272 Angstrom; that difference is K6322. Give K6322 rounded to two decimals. -0.01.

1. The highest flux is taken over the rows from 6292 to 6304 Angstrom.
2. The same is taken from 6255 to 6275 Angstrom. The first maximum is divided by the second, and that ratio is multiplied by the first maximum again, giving 6.06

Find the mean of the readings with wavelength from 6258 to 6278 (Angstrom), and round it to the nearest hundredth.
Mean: 4.66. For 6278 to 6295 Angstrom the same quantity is 4.66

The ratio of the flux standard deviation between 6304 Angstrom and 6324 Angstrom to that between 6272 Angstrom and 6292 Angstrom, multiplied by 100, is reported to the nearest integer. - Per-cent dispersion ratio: 86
